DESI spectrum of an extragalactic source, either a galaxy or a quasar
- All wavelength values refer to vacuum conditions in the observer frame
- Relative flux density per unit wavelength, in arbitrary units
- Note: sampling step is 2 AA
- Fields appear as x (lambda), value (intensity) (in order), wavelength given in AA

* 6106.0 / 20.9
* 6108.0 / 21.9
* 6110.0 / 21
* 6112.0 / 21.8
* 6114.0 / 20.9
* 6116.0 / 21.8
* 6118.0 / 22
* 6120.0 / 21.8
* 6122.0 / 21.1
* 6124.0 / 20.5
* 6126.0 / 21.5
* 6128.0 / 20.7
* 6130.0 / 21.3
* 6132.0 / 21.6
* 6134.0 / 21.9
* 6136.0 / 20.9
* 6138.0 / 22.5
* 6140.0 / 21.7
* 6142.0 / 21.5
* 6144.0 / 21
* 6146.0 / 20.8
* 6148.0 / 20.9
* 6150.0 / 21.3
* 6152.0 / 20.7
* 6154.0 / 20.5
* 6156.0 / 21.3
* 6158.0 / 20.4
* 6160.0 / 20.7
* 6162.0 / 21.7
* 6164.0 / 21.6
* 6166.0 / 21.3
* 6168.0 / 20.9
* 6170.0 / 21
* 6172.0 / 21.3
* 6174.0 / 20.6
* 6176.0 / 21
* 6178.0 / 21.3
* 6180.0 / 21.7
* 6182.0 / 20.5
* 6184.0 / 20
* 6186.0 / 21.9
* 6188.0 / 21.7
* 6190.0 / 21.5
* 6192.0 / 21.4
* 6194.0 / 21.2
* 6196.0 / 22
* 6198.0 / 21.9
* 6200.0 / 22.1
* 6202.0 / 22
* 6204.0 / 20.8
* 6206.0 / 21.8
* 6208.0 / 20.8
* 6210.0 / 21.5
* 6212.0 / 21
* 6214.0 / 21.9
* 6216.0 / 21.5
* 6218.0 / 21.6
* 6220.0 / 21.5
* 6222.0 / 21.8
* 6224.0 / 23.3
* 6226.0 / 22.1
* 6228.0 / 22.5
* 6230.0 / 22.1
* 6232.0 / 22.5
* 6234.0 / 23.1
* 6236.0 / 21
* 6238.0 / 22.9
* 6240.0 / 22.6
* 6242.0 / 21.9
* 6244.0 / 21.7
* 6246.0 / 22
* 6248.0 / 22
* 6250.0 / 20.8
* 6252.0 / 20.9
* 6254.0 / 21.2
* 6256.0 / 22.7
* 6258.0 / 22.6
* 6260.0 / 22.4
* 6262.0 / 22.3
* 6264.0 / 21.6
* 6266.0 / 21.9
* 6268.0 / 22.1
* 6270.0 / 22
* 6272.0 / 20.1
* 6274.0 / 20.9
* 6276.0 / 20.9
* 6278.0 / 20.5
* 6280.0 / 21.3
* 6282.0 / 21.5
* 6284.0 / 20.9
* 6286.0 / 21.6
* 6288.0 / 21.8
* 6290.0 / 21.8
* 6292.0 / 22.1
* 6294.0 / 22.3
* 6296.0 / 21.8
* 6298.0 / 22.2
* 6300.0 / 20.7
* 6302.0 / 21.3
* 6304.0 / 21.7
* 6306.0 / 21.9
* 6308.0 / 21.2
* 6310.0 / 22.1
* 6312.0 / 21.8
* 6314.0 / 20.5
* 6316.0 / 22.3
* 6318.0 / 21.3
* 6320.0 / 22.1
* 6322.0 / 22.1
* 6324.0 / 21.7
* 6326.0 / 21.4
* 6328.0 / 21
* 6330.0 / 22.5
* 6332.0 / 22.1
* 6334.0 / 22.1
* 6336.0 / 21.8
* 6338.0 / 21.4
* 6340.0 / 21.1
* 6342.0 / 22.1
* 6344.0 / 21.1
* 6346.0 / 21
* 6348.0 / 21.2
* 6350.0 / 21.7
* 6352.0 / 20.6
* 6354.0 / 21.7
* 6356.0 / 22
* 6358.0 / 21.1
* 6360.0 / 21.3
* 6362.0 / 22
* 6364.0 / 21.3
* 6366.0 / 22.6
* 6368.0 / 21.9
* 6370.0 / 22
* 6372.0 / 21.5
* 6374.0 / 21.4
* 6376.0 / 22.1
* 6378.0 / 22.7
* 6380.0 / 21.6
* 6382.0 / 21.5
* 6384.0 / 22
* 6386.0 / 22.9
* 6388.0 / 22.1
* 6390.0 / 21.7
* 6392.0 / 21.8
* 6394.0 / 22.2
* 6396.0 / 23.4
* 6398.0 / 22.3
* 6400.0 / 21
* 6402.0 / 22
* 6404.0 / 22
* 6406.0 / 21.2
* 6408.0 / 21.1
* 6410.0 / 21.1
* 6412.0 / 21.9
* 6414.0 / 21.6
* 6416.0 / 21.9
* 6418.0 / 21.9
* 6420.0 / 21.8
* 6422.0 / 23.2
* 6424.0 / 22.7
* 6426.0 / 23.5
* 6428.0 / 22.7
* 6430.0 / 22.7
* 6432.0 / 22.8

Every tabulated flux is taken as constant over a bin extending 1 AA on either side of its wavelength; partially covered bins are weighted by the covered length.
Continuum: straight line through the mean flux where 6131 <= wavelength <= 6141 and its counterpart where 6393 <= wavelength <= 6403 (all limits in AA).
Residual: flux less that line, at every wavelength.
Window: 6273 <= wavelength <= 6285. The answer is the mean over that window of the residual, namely -1.0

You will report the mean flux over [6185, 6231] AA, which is 21.7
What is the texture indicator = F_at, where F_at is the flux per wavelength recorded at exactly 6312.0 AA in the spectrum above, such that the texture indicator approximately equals 21.8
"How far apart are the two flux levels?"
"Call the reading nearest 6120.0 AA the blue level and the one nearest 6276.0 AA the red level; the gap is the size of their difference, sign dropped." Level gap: 0.90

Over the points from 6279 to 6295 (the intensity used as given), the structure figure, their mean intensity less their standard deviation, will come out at 21.2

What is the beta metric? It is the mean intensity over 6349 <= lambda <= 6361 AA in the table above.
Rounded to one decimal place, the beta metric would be 21.4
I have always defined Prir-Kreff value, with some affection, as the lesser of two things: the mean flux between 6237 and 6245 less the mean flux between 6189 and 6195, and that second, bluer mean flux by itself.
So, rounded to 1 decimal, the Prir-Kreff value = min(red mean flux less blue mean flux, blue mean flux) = 0.9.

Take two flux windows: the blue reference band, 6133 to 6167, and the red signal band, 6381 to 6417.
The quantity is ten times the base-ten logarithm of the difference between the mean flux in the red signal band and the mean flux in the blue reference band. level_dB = -1.8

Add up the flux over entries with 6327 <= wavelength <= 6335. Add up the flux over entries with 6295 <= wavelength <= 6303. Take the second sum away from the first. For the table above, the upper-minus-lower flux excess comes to 1.7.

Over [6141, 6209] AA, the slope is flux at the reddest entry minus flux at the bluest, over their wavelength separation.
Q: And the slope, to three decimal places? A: -0.011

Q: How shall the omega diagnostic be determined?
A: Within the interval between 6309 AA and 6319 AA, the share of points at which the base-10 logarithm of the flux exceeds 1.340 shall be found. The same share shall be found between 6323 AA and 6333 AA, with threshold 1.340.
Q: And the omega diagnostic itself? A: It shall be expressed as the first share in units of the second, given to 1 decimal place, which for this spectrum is 1.0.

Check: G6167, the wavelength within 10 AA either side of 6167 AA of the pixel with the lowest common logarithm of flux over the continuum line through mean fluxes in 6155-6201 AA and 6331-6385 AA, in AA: 6158.0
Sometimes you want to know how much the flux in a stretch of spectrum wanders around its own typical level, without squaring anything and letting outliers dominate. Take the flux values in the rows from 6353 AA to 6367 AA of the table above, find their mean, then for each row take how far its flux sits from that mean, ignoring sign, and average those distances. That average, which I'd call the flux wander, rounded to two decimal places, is 0.42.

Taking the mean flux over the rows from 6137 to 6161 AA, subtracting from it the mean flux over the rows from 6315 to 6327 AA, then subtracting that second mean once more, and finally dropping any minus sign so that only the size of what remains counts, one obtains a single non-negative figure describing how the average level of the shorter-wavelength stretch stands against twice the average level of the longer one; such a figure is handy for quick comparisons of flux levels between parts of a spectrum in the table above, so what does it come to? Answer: 22.5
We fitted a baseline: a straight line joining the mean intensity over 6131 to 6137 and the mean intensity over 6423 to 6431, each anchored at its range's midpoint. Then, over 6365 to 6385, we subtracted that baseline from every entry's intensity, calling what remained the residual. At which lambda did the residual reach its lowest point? 6374.0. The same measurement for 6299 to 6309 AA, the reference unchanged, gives 6300.0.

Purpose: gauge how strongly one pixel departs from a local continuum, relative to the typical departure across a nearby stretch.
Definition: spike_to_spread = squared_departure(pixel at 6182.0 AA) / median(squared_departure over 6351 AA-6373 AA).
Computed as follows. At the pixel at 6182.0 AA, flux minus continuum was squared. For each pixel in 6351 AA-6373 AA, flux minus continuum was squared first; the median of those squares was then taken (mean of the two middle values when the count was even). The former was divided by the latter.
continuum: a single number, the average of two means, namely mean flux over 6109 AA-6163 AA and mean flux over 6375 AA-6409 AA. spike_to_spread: 8.3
